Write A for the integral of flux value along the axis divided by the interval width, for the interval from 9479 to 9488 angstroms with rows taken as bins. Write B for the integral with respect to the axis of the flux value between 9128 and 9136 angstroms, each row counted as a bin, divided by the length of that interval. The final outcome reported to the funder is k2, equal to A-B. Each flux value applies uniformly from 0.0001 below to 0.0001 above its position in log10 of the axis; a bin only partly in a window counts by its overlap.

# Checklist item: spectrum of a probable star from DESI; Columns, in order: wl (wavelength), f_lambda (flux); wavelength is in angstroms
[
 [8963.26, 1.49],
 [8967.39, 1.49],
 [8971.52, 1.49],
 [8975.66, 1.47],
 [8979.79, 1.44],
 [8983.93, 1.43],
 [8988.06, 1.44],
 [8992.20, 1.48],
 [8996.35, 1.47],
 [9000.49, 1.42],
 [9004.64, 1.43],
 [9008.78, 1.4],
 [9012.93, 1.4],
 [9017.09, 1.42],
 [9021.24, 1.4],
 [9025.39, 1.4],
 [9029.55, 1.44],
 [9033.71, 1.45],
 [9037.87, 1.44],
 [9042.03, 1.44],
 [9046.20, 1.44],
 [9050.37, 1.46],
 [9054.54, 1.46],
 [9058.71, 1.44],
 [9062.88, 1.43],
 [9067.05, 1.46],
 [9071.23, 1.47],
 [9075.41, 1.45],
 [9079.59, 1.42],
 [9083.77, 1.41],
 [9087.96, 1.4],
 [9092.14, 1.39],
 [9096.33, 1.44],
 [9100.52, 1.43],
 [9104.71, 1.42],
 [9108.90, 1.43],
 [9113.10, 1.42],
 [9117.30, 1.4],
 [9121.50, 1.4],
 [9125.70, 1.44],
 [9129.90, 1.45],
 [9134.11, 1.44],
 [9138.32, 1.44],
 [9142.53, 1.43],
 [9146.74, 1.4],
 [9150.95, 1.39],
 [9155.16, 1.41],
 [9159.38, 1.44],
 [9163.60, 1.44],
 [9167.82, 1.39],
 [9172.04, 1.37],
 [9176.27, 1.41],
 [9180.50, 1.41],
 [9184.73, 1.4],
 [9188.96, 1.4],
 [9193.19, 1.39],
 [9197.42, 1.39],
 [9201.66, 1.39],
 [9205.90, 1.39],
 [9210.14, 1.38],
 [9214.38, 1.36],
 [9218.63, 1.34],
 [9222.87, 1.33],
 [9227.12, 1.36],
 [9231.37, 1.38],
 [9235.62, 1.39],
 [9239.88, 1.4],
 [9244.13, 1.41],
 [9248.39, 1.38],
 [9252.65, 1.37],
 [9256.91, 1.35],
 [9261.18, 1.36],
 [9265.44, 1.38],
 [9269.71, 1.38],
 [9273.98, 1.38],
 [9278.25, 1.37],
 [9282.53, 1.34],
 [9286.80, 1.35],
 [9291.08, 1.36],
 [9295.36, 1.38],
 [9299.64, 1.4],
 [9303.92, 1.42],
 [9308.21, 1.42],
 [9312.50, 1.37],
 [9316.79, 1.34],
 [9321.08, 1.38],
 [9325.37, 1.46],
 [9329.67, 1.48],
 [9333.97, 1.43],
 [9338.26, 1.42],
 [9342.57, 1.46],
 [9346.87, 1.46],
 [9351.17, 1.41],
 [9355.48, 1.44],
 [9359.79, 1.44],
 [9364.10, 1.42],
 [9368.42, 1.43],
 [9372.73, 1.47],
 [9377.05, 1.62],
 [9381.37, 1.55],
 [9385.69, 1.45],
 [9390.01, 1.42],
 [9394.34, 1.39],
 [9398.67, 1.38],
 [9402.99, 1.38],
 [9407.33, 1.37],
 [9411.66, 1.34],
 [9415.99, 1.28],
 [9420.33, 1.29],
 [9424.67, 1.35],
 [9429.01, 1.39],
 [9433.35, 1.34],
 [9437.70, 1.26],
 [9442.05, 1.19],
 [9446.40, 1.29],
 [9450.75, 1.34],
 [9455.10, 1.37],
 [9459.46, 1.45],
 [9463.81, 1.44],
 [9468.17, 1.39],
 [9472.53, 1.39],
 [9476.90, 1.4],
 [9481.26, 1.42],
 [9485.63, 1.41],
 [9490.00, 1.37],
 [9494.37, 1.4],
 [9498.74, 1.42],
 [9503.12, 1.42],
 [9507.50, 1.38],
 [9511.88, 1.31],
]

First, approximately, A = 1.41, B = 1.44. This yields -0.03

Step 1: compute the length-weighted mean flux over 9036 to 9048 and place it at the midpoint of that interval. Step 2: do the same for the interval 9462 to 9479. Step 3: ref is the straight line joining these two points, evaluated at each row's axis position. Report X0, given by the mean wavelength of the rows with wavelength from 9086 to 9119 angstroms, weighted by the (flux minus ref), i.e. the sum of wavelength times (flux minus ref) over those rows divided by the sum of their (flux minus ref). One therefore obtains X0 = 9100.6 angstroms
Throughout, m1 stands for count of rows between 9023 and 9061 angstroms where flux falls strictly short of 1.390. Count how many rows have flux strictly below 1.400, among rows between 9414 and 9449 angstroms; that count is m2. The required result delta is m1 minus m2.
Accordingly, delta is -8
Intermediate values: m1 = 0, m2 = 8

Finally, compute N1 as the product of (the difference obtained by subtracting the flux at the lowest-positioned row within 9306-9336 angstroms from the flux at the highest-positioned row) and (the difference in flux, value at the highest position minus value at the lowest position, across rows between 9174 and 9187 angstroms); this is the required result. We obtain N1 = -0.0001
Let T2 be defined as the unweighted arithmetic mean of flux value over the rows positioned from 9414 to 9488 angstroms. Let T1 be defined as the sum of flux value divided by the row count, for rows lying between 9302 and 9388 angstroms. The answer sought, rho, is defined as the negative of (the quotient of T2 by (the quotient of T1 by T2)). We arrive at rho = -1.27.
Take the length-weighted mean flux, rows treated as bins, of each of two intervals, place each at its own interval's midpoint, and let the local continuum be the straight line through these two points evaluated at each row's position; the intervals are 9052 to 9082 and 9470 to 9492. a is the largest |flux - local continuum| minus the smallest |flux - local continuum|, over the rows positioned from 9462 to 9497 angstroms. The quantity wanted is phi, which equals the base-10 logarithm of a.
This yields -1.42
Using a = 0.038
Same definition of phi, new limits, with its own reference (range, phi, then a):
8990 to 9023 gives -1.40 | 0.040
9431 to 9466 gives -0.74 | 0.182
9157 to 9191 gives -1.22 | 0.061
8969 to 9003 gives -1.64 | 0.023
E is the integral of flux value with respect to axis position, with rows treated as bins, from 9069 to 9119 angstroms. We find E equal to 71.2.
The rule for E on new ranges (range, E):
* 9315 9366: 72.9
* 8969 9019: 72.1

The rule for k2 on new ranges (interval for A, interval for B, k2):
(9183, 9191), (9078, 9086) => -0.01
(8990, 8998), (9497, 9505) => 0.05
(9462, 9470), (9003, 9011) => 0.00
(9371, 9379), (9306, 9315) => 0.15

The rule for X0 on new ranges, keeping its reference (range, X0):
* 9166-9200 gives 9181.9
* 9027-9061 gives 9049.6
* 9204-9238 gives 9220.7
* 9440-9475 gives 9444.0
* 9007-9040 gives 9016.2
